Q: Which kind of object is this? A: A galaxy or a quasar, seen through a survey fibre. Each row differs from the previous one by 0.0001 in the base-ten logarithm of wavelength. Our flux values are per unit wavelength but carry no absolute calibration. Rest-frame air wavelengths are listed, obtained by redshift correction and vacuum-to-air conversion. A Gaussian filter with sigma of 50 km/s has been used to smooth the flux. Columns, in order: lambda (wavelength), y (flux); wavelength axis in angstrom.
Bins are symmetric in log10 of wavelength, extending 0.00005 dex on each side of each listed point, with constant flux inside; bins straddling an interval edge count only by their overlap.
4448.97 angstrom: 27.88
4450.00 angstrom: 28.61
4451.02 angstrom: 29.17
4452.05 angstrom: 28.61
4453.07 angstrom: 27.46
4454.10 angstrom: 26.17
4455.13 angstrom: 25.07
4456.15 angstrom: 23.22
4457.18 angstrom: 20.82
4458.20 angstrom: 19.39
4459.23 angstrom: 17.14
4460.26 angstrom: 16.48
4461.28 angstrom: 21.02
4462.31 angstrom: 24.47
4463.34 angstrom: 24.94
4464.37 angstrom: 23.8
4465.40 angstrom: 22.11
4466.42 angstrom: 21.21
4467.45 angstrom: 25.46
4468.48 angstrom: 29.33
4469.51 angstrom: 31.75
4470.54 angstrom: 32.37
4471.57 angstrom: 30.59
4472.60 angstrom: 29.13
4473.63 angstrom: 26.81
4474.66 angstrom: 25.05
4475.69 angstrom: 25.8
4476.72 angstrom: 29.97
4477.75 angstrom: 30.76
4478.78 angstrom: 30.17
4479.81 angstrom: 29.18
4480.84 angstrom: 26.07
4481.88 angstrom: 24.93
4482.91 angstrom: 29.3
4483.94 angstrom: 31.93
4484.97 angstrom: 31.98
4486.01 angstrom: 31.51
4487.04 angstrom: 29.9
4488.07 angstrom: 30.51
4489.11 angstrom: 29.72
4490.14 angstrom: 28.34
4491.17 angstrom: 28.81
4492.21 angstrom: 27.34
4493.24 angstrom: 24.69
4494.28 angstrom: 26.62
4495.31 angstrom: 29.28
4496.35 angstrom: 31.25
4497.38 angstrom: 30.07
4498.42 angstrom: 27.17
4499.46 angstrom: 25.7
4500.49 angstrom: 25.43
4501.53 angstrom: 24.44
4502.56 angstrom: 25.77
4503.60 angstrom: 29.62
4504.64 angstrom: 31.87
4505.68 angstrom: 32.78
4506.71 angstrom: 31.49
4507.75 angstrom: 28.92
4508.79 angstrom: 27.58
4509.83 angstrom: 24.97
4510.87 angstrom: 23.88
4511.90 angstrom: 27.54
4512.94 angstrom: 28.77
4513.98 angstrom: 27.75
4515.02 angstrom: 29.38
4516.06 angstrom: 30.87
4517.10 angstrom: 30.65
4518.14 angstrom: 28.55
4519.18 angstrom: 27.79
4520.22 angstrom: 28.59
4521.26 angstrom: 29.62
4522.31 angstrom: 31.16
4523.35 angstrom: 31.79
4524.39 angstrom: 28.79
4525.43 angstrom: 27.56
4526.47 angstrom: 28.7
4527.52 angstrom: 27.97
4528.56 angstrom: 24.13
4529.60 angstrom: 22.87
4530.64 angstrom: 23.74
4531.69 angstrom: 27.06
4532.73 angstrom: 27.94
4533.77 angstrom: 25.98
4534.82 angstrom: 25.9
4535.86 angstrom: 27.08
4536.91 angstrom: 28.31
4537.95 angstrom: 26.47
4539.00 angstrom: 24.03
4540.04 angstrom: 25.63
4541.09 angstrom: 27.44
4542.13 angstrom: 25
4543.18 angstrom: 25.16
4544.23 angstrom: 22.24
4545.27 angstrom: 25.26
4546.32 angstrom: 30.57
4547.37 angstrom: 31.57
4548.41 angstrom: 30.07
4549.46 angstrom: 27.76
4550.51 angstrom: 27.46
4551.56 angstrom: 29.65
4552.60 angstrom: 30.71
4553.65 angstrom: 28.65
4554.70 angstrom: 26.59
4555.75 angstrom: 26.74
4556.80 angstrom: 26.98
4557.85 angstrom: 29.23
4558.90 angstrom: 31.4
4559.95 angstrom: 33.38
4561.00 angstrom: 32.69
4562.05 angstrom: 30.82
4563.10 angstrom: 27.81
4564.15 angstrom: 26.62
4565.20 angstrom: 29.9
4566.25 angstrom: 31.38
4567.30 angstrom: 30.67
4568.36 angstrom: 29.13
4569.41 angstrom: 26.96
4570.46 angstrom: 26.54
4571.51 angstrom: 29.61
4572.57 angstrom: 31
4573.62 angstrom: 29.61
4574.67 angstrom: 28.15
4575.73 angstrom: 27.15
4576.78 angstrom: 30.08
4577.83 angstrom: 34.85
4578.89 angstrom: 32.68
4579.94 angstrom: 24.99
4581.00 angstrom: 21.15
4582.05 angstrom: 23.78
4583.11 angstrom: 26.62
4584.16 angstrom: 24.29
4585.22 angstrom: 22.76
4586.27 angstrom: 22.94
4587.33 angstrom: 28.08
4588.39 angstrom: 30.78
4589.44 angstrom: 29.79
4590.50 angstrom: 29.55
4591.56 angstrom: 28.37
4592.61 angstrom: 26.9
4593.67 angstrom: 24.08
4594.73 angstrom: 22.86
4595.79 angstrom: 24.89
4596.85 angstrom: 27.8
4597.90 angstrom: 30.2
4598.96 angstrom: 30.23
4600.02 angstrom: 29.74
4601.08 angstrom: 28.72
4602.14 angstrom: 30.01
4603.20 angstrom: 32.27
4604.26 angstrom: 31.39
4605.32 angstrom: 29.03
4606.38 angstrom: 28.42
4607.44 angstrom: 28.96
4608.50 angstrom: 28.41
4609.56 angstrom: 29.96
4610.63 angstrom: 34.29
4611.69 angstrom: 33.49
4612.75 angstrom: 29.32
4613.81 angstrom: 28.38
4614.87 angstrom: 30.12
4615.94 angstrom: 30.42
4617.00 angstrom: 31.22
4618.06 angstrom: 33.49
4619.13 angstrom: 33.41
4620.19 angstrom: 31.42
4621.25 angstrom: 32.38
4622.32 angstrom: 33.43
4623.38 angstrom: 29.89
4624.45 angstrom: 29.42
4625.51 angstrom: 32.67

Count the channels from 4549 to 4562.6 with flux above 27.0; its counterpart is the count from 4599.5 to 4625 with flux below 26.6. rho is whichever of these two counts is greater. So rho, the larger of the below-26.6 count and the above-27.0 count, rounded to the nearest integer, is 10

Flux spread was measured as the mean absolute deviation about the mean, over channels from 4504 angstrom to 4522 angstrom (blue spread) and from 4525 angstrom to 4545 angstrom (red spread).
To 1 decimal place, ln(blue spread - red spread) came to -2.0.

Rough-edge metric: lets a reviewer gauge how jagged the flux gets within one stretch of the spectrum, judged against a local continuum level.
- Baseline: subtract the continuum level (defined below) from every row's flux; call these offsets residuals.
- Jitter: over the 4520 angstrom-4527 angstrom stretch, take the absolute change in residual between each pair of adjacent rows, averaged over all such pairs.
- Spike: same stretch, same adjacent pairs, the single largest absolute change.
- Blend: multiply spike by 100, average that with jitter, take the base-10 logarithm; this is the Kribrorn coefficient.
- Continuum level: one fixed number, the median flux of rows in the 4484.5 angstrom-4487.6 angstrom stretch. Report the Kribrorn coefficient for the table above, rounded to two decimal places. 2.18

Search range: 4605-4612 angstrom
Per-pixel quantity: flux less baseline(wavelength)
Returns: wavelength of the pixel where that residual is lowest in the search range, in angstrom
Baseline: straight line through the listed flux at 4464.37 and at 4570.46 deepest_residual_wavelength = 4608.50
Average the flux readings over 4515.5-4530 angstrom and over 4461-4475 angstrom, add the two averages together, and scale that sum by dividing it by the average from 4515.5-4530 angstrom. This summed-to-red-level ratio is 1.92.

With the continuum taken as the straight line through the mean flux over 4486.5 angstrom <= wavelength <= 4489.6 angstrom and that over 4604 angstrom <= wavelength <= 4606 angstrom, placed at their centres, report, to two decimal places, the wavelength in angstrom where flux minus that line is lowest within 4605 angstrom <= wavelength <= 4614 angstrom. 4613.81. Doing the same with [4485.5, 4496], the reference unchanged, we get 4493.24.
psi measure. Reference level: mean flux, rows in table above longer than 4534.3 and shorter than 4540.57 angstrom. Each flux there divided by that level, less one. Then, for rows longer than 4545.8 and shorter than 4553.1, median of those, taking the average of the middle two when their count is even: 0.15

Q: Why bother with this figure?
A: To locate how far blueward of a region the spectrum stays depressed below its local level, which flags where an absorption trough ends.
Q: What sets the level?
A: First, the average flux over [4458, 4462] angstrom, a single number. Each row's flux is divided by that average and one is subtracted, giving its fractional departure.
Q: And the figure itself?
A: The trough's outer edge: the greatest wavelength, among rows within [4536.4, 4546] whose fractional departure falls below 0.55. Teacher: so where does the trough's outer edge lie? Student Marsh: 4545.27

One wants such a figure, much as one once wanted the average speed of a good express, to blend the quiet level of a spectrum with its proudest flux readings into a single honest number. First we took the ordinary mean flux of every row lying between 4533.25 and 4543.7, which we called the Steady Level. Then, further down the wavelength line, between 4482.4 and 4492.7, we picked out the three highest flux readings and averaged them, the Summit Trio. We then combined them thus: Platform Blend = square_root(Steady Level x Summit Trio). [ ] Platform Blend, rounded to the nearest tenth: 28.8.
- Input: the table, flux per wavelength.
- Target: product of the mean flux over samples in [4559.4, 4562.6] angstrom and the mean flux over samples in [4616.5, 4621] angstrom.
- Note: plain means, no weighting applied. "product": 1046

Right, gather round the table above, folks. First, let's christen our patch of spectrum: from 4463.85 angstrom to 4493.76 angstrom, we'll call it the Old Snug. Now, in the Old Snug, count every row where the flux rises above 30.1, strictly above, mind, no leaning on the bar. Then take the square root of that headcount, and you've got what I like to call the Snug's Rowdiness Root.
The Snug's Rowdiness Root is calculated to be 3.0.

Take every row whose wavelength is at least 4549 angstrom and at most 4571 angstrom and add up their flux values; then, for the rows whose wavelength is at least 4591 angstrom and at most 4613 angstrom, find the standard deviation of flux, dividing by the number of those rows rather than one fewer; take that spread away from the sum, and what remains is 608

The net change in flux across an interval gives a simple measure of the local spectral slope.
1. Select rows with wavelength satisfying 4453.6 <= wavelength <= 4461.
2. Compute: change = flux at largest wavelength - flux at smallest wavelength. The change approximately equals -10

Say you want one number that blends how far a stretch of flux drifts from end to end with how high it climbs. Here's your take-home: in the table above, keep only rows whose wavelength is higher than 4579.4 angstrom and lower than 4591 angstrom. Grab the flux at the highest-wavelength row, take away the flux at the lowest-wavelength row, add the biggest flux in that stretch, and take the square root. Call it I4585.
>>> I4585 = 5.94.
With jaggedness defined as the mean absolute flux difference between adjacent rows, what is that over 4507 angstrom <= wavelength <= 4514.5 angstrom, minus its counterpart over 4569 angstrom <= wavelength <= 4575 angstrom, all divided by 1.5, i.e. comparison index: 0.19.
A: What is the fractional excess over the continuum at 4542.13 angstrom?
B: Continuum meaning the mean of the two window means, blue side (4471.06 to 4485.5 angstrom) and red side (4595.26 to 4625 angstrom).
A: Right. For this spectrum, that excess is -0.15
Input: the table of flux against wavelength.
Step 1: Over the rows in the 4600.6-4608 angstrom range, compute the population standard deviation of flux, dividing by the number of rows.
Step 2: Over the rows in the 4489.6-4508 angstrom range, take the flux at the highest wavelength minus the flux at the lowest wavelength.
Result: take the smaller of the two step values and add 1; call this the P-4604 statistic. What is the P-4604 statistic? 1.6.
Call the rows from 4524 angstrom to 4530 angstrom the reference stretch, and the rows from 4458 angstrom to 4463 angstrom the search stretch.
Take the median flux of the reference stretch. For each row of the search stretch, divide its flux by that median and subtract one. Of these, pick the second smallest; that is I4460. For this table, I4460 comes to -0.38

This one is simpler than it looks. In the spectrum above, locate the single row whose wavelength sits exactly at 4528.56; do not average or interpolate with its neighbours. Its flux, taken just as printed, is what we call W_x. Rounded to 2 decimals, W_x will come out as 24.13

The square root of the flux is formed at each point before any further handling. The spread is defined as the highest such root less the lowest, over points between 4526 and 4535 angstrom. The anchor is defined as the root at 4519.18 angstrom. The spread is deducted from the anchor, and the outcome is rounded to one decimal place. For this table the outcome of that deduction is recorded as 4.7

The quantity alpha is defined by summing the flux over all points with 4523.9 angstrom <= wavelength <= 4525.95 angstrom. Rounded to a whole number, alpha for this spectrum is 56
